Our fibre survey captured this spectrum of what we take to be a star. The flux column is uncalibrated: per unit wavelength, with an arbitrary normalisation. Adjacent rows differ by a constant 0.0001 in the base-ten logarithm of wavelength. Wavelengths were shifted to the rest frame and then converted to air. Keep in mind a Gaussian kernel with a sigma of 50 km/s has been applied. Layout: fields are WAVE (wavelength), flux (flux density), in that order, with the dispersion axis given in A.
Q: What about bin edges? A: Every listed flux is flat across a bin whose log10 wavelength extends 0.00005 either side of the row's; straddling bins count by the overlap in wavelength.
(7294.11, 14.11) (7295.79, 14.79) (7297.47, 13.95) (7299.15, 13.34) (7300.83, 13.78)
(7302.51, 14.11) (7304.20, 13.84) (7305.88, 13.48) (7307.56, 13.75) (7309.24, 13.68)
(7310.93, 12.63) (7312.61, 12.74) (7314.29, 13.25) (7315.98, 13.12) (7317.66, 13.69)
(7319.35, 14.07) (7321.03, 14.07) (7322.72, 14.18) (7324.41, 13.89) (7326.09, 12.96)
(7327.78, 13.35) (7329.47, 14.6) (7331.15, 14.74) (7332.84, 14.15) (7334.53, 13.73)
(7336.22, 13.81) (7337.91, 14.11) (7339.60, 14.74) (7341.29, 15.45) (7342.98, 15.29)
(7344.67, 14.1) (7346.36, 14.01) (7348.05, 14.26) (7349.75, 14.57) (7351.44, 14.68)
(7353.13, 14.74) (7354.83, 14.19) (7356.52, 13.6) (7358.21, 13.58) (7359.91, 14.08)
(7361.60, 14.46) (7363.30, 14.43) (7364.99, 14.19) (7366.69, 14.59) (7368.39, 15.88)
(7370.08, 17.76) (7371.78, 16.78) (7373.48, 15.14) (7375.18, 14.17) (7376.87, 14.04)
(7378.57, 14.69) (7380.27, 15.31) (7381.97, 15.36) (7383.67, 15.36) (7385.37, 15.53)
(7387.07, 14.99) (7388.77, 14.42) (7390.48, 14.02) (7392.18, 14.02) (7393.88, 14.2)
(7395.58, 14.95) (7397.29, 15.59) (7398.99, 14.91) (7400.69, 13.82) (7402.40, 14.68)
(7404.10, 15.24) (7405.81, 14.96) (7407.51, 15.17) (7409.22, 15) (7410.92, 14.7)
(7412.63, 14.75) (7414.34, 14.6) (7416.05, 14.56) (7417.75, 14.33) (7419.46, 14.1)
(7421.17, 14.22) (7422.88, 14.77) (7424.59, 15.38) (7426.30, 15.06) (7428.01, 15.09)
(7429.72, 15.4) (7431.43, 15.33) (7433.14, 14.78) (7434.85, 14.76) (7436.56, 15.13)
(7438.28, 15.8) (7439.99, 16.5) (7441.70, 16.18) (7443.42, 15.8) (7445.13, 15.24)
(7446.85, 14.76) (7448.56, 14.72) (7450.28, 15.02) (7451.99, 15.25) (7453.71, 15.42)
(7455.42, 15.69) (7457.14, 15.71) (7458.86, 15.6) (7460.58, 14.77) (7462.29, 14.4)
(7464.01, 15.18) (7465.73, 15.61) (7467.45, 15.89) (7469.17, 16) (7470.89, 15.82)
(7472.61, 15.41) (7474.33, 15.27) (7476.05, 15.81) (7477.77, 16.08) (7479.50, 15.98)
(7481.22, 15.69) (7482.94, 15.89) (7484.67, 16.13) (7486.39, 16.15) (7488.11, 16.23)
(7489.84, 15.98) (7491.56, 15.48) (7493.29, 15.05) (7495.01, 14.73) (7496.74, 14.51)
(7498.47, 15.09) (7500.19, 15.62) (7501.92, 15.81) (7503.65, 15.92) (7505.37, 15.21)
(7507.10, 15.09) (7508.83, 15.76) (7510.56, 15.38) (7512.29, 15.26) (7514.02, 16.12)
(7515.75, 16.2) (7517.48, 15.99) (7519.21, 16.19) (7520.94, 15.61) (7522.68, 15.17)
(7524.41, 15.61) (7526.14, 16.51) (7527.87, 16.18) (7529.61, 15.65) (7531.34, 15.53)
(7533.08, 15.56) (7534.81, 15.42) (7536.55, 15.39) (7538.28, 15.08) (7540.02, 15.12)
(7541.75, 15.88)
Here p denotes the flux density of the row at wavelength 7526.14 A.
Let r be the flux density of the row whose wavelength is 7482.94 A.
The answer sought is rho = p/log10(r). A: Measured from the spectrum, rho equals 13.7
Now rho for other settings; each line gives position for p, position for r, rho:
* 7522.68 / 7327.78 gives 13.5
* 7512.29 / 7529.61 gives 12.8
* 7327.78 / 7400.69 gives 11.7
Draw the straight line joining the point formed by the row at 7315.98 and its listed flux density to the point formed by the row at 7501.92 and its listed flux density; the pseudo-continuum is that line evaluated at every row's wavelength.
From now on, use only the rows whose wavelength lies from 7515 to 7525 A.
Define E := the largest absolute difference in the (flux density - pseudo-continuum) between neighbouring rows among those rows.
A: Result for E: 0.61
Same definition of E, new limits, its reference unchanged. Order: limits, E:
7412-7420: 0.25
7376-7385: 0.63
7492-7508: 0.73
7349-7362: 0.61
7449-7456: 0.25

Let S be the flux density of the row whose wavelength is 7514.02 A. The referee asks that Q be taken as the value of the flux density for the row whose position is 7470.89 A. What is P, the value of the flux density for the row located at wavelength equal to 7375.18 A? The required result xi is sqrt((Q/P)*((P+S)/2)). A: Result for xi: 4.11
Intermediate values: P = 14.17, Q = 15.82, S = 16.12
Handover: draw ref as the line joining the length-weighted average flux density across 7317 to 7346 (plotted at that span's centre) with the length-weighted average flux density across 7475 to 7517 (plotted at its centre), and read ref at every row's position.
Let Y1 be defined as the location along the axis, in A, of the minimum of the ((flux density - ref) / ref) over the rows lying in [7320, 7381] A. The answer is 7326.09 A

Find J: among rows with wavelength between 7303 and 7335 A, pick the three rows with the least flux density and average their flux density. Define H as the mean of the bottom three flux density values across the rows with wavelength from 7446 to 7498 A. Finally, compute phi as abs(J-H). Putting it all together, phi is 1.77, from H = 14.5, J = 12.8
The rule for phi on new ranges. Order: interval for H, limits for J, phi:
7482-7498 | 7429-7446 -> 0.13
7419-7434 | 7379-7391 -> 0.11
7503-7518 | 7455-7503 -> 0.64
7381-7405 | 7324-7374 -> 0.66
